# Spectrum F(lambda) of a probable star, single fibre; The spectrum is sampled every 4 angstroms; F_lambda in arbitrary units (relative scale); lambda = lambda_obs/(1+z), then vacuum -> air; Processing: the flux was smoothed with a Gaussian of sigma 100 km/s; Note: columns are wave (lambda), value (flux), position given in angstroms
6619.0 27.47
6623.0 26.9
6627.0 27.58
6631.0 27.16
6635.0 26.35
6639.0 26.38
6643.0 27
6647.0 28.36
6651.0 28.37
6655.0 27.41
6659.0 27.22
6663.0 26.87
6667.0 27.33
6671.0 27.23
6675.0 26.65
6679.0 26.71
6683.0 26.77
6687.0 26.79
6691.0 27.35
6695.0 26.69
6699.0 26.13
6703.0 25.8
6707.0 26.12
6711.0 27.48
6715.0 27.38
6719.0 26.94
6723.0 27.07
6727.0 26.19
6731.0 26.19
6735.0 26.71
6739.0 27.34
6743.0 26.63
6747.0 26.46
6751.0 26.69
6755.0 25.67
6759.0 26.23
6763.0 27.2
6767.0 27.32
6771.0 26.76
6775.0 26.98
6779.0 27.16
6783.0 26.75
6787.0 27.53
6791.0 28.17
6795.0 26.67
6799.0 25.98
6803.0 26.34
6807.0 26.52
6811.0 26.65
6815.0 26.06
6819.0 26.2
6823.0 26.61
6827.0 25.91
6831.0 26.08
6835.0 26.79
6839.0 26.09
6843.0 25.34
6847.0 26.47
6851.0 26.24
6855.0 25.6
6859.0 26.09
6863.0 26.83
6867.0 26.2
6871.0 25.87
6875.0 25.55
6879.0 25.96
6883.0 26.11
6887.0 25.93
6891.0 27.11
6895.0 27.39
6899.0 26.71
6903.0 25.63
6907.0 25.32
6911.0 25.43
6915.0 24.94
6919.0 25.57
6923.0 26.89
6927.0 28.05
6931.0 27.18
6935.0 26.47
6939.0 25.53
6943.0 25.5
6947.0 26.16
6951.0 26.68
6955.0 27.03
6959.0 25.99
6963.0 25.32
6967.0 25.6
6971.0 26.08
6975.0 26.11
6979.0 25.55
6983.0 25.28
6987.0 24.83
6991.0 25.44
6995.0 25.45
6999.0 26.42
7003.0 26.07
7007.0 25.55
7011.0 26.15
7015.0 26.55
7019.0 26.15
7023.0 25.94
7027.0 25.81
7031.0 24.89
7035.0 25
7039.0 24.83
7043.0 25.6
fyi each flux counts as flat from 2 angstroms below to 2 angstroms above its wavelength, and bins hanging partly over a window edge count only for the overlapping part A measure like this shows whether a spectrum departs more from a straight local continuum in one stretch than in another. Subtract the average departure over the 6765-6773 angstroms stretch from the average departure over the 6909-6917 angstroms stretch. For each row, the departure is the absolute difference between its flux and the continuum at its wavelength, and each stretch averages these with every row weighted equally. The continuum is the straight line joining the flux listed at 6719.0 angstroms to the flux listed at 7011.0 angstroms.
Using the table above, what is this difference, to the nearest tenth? 1.0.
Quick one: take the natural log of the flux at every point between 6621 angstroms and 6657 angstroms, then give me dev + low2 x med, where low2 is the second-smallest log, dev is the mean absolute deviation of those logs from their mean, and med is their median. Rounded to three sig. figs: 10.8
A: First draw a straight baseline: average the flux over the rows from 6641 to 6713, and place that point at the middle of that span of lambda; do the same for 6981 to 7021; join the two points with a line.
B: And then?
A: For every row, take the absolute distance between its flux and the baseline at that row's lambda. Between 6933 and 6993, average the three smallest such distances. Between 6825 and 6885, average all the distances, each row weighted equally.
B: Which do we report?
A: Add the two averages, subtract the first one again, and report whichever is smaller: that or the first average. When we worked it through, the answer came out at 0.129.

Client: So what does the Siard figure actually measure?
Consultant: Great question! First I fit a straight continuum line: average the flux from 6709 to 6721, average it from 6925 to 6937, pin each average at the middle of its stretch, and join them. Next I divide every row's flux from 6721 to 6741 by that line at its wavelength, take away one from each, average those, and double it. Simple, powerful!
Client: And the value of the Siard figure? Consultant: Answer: -0.04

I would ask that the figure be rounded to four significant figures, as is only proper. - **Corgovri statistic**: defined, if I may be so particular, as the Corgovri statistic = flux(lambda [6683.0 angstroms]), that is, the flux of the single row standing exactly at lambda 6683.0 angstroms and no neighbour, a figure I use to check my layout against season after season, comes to 26.77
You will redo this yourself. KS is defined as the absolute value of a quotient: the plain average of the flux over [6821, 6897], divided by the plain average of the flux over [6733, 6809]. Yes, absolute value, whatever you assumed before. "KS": 0.979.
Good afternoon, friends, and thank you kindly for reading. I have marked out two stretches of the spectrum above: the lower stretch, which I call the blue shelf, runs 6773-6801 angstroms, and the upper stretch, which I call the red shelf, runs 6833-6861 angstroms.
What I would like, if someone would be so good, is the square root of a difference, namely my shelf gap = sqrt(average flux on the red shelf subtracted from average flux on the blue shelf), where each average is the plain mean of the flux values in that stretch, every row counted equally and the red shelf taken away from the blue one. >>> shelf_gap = 0.97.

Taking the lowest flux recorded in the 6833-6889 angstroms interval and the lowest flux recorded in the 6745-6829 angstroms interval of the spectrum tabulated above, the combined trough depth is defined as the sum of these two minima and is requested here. 51.0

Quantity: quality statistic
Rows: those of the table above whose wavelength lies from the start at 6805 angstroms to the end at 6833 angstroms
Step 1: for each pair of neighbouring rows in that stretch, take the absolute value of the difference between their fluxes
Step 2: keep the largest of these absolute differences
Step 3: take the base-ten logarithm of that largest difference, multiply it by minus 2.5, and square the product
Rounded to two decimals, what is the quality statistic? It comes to 0.15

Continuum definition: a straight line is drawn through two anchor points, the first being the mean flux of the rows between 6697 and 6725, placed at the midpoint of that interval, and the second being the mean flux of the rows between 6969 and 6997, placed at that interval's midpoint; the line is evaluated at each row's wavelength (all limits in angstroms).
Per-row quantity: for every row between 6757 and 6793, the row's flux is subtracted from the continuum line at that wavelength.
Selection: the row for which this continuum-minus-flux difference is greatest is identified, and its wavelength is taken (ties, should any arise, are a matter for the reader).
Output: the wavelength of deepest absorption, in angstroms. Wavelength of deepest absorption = 6759.0 angstroms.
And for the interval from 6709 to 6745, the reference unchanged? 6727.0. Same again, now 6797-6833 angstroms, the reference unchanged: 6799.0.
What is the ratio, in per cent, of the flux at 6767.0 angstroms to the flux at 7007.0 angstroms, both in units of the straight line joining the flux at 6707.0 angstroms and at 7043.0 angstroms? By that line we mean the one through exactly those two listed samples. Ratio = 105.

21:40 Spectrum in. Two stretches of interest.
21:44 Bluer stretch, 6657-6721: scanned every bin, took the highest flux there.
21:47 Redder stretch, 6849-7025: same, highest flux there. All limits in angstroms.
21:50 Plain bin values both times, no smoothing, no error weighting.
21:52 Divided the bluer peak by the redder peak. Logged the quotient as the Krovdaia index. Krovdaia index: 0.98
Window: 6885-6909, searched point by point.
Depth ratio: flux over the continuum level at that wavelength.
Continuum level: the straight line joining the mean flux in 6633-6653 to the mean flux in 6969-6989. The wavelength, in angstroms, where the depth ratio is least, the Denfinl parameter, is 6907.0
